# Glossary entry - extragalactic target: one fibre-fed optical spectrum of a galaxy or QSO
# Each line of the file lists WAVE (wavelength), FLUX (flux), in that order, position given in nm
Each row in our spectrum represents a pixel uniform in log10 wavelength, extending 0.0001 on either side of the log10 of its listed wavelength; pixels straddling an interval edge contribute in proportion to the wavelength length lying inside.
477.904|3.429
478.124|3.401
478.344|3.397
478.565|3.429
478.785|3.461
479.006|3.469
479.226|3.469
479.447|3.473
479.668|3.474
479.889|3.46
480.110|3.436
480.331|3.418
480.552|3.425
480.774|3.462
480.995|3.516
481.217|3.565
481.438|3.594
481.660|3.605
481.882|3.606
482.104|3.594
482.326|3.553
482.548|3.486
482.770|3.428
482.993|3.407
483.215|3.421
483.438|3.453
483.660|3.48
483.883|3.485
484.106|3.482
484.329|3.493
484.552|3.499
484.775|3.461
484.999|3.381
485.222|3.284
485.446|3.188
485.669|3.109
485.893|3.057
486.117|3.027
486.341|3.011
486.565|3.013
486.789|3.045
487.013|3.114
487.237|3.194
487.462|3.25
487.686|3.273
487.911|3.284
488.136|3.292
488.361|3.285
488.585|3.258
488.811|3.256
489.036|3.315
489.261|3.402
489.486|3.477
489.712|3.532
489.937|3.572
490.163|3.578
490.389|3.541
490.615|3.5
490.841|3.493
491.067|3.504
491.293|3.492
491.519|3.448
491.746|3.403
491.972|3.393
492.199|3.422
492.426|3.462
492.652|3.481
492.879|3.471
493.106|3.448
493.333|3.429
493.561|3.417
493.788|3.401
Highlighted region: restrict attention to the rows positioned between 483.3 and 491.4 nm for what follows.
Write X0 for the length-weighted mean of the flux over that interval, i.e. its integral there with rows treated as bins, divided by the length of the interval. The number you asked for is 3.34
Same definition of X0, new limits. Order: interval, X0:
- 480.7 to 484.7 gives 3.51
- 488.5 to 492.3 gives 3.45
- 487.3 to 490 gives 3.34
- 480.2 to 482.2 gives 3.53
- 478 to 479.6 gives 3.44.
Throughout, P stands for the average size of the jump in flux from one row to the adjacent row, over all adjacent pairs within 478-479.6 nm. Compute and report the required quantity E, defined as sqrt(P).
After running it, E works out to 0.12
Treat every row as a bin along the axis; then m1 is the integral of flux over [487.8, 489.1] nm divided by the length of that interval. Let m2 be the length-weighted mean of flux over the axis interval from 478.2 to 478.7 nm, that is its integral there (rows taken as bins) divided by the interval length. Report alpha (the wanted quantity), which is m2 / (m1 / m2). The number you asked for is 3.56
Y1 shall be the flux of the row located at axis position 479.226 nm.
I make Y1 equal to 3.469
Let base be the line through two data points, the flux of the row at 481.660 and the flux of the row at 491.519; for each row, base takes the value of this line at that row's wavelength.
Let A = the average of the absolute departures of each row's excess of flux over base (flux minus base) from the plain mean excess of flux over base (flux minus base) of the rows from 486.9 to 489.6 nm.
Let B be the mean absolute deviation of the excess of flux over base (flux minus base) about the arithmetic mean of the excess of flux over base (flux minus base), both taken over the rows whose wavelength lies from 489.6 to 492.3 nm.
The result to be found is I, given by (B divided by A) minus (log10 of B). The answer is 2.0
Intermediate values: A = 0.07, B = 0.039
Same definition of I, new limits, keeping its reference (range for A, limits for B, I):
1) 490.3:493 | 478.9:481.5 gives 2.8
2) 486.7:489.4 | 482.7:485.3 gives 2.0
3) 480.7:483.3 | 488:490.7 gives 2.9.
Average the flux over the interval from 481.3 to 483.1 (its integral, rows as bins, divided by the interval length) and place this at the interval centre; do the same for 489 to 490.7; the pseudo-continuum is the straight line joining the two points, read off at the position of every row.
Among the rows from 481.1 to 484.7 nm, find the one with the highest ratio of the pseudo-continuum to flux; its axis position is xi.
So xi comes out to 482.993 nm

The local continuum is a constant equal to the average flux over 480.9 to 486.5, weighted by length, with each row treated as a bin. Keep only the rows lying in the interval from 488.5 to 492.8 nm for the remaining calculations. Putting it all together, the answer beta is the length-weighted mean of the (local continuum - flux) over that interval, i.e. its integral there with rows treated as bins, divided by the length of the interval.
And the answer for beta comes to -0.047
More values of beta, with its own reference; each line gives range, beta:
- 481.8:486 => -0.010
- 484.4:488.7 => 0.189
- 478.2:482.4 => -0.091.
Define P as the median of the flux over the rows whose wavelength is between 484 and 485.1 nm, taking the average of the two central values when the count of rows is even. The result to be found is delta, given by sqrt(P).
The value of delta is 1.87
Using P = 3.48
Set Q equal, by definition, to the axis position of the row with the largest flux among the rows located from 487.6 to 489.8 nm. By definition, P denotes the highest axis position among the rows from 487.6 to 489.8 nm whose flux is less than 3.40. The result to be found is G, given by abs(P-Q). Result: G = 0.68 nm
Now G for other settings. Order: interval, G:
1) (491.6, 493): 0.68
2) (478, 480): 1.32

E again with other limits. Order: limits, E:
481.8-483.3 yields 0.19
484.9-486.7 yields 0.23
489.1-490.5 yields 0.21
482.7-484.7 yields 0.12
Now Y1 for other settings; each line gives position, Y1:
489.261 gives 3.402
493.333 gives 3.429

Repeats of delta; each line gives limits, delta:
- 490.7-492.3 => 1.86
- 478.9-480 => 1.86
